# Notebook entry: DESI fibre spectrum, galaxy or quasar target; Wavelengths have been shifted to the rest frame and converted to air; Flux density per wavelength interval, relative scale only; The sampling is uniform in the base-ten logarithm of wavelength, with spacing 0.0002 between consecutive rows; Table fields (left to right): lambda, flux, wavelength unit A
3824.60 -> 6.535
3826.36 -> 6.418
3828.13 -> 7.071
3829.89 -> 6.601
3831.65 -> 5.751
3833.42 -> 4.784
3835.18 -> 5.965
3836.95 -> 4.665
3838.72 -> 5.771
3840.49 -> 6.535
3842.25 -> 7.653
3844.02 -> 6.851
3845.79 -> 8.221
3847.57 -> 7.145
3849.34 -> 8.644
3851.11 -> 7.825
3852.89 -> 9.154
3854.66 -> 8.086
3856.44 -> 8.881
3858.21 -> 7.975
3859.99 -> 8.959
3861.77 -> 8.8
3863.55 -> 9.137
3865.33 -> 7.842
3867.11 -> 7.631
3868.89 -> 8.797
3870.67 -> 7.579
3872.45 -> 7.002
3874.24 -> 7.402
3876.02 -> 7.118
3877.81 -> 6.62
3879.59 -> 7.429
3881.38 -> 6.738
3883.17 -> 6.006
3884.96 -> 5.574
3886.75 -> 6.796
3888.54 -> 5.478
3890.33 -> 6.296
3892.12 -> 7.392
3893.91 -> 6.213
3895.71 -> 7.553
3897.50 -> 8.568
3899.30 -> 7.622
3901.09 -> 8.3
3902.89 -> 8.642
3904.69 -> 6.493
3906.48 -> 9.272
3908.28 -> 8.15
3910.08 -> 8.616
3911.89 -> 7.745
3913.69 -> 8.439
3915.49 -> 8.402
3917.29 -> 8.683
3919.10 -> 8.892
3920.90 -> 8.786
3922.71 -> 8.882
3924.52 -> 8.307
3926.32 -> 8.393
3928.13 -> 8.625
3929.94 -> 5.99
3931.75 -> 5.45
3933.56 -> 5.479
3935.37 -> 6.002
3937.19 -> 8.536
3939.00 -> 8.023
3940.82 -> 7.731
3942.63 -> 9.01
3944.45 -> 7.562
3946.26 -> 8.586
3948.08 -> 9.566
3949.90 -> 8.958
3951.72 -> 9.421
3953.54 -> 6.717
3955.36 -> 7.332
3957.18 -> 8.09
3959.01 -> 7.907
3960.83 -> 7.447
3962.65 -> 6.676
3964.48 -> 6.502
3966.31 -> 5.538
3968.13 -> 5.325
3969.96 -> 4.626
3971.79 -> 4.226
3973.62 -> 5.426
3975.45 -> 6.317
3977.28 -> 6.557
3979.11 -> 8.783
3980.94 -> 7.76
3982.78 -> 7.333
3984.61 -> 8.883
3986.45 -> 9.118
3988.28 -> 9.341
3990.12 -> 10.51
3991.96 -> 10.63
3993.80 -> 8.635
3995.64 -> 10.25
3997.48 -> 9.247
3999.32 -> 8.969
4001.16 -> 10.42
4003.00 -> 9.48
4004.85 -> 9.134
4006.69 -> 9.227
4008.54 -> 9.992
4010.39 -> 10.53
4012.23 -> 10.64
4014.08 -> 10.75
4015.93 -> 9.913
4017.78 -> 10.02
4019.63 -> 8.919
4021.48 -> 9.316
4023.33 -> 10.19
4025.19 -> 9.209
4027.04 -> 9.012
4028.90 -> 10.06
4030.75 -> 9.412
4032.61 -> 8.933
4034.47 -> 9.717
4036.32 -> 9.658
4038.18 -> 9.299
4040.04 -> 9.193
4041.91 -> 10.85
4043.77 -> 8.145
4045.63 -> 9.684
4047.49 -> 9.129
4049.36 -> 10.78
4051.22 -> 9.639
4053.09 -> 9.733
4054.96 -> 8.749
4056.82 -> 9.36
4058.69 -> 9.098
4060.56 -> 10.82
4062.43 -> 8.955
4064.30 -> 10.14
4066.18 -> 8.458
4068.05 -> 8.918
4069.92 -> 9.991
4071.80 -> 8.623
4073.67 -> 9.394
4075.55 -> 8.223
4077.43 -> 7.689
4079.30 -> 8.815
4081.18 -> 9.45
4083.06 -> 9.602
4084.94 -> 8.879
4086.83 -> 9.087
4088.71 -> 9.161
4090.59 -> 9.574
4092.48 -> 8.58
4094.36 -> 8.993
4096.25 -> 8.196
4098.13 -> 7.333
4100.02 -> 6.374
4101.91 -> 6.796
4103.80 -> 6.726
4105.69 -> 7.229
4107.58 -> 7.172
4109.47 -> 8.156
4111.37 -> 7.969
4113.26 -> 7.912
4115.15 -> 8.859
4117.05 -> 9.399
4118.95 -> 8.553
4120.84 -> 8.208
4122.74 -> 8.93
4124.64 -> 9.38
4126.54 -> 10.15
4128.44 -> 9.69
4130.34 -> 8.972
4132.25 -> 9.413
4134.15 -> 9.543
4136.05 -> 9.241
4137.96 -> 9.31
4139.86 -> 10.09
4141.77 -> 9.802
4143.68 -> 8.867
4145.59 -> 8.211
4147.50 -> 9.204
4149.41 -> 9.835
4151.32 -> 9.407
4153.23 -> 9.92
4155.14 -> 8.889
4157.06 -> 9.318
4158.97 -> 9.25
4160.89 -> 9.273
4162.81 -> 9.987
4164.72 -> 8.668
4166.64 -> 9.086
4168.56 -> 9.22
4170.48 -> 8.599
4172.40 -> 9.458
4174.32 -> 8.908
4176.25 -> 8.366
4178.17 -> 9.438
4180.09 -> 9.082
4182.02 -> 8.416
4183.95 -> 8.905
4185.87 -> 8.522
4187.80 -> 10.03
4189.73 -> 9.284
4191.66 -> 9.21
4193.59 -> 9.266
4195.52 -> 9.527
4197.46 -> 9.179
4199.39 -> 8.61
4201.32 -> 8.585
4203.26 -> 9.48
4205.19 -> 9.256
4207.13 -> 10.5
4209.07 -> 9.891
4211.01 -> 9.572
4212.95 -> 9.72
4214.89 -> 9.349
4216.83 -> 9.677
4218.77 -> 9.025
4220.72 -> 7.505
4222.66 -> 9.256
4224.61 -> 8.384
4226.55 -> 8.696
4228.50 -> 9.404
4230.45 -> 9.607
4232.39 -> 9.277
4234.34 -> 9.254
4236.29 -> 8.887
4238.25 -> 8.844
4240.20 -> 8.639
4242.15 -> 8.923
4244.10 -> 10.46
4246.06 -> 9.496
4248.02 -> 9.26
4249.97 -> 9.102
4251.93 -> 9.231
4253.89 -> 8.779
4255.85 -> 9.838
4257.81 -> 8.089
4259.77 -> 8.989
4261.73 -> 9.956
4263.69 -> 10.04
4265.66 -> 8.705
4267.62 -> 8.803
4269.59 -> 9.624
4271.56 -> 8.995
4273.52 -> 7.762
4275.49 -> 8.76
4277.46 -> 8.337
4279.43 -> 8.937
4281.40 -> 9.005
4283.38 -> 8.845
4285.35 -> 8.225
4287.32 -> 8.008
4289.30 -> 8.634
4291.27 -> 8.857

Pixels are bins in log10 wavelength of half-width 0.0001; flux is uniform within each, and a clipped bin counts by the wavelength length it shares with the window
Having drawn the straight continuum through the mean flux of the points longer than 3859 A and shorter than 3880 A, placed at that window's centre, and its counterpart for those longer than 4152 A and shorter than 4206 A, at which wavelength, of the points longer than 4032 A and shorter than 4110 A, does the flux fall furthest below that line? 4100.02 A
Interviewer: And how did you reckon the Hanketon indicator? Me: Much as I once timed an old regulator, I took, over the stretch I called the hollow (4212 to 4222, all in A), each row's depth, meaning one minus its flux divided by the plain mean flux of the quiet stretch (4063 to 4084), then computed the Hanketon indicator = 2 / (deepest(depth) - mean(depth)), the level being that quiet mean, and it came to 12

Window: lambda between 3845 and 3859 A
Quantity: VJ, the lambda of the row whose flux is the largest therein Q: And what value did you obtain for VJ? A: 3852.89 A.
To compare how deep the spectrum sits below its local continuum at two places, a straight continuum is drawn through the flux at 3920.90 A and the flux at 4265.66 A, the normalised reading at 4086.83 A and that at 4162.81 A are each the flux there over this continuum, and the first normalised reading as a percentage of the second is 91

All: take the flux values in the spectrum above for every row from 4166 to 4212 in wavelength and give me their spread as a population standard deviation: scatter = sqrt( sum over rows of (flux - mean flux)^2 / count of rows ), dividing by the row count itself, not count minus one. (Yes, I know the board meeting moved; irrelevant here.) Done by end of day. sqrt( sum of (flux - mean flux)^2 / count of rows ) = 0.5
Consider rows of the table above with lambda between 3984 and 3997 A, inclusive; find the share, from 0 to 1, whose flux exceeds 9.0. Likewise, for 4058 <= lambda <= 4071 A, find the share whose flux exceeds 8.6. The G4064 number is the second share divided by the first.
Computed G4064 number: 1.2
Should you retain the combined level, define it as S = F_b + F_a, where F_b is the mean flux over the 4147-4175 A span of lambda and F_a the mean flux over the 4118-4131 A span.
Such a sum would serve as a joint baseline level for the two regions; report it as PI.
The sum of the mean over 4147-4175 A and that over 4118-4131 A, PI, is 18.4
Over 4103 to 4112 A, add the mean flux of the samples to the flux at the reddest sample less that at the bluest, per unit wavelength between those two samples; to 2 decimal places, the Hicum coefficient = 7.61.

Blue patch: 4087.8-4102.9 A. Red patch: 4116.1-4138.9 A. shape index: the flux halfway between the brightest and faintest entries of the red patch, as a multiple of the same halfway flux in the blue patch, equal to 1.15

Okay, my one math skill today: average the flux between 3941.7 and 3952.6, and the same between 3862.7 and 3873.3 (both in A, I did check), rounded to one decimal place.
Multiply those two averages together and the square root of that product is 8.4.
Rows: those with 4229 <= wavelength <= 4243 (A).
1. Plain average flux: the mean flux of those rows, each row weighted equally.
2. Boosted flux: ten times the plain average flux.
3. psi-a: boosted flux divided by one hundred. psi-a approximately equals 0.91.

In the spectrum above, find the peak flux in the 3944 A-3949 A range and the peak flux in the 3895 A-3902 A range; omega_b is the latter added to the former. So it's 18.1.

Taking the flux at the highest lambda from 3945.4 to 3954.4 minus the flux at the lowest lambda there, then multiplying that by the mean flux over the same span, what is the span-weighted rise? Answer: -16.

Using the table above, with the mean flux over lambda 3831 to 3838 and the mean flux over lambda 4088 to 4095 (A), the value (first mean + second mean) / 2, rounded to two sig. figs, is 7.2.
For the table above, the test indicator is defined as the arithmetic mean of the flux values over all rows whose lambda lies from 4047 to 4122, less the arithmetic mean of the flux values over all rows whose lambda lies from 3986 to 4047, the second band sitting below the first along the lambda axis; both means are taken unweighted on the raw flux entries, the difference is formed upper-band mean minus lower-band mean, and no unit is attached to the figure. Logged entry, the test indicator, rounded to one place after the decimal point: -0.9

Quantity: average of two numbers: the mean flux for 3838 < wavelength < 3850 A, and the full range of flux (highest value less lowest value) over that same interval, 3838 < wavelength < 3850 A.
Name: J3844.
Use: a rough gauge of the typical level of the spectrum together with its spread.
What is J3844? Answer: 5.1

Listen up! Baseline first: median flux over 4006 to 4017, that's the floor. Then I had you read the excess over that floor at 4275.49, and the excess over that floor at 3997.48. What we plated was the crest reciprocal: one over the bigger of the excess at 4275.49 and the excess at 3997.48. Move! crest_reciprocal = -0.99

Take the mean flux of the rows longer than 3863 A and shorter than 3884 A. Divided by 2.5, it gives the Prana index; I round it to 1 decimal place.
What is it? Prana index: 3.0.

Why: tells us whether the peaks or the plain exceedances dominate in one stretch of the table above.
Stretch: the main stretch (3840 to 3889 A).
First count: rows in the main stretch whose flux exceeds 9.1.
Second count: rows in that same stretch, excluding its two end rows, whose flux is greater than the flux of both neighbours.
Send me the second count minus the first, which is 9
